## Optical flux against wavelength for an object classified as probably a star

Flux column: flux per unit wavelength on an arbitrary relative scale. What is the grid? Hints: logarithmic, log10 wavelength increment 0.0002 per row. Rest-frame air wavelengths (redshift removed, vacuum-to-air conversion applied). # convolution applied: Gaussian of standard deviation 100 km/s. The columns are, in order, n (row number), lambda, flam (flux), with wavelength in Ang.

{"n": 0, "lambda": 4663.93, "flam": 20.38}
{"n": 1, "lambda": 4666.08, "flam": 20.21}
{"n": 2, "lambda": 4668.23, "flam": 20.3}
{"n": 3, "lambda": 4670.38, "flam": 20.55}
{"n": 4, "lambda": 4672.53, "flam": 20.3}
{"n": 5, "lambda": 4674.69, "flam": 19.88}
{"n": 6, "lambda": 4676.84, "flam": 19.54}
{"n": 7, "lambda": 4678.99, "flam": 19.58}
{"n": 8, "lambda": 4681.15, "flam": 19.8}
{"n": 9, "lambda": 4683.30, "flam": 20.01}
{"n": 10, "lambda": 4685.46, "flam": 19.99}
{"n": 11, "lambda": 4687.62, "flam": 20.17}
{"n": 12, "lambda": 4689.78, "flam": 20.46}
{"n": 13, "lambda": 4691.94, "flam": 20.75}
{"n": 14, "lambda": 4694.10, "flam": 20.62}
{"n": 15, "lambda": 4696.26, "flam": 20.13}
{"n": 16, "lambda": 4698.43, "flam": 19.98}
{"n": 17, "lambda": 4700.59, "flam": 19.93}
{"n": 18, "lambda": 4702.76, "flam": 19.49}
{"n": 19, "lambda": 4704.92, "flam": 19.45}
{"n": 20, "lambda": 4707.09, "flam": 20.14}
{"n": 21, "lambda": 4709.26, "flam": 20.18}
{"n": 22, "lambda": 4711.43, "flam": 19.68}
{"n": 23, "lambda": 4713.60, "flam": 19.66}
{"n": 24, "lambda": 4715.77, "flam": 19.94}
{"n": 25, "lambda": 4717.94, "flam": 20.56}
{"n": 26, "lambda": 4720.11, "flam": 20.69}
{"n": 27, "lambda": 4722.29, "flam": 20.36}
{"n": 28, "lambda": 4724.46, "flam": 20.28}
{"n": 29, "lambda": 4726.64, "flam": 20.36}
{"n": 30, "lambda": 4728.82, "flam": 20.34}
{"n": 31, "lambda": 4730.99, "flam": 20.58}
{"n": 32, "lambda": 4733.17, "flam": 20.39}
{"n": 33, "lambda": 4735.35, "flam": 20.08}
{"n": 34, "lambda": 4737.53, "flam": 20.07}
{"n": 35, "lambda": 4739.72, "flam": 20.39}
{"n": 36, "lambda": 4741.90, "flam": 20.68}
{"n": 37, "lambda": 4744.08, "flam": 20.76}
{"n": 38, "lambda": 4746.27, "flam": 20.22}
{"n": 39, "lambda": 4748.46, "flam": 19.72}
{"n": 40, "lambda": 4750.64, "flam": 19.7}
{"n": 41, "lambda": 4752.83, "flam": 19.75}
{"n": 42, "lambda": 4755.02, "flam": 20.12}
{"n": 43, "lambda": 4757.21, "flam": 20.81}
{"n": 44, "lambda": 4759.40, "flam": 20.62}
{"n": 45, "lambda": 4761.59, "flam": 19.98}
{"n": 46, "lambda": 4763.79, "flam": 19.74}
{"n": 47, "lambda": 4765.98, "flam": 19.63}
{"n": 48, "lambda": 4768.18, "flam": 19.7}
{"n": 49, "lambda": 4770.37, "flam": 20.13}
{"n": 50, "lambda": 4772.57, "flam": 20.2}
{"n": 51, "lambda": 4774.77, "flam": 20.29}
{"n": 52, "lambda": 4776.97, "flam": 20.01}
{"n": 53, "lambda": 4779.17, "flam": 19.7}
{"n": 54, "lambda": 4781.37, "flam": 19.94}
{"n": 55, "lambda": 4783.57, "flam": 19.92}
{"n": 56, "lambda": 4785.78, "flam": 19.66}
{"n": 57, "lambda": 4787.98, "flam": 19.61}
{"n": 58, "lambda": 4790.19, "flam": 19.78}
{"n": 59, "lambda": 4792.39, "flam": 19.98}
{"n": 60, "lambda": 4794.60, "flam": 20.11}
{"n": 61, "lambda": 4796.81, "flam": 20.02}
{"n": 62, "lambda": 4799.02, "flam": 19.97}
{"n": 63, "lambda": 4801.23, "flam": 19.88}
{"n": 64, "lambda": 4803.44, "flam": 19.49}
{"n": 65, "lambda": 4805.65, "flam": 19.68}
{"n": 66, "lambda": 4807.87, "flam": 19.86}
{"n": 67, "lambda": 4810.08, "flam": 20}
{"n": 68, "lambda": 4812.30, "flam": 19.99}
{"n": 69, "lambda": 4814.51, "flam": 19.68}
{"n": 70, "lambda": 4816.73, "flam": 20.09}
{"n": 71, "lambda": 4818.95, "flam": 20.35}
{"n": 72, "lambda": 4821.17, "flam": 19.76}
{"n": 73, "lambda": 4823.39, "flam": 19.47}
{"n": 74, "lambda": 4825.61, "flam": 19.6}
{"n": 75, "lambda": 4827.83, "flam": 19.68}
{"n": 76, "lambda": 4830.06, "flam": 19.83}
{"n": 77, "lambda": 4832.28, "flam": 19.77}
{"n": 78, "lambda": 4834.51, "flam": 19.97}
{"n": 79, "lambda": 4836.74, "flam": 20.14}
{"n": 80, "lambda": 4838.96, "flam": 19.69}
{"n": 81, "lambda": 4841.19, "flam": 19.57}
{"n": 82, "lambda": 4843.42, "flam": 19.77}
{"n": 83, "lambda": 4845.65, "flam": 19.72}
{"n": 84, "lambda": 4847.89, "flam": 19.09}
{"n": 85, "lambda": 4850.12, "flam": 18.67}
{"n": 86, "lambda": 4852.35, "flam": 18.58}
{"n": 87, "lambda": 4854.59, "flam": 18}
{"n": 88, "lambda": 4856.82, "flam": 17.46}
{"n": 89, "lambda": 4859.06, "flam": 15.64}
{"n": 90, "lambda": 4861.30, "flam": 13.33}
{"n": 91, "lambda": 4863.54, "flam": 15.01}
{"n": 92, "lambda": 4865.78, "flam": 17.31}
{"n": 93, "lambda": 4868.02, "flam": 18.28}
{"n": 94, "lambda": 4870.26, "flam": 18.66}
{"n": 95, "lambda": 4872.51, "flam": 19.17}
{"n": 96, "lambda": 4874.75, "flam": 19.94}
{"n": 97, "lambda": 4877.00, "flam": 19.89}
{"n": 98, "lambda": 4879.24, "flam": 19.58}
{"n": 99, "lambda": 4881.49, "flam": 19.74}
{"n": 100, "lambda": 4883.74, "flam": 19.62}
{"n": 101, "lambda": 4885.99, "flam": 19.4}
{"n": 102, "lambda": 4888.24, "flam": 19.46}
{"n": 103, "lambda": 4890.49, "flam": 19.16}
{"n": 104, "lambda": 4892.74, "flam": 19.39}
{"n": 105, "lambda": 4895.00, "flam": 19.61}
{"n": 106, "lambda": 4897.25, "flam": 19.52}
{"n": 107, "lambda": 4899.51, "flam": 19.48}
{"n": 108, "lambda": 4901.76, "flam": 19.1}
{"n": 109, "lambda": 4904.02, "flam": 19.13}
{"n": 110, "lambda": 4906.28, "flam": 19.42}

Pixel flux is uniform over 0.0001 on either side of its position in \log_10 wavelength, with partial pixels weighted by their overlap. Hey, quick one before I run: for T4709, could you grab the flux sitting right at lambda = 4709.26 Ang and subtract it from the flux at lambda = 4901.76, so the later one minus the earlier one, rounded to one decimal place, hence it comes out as -1.1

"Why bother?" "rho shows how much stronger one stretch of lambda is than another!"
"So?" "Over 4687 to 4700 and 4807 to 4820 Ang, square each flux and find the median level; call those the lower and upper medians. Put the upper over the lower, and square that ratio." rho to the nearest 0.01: 0.94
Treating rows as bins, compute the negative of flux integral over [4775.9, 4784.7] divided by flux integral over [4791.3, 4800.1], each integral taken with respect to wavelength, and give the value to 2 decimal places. -0.99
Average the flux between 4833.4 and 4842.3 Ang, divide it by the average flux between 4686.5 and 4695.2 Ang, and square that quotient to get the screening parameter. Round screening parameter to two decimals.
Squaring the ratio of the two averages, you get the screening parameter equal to 0.94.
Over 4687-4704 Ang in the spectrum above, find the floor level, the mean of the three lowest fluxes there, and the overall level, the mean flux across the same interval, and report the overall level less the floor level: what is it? 0.39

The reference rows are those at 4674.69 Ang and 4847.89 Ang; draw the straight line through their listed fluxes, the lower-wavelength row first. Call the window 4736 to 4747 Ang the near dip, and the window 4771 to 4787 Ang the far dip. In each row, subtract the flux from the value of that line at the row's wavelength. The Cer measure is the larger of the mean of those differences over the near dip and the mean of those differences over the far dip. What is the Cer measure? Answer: -0.56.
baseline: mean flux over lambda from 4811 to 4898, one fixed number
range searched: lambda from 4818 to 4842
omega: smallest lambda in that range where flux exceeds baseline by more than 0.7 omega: 4818.95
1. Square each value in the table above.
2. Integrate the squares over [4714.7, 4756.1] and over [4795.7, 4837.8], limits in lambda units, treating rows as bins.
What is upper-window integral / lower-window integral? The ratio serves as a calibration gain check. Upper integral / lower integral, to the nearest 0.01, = 0.98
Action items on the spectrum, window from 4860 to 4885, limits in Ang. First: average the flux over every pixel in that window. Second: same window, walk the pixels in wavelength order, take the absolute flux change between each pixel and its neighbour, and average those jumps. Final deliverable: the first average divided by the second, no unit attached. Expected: 25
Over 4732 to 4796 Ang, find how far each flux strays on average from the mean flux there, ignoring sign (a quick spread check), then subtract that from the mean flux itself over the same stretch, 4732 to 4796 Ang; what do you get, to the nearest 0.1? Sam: 19.8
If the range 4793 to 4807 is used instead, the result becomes 19.7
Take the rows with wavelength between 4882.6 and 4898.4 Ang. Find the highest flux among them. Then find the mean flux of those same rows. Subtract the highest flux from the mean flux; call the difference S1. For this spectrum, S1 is -0.17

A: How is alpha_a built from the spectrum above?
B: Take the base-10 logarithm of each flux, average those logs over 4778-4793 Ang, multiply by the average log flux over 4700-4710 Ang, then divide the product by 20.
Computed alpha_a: 0.0841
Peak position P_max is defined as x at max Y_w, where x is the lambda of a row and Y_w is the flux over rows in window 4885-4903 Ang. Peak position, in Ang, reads 4895.00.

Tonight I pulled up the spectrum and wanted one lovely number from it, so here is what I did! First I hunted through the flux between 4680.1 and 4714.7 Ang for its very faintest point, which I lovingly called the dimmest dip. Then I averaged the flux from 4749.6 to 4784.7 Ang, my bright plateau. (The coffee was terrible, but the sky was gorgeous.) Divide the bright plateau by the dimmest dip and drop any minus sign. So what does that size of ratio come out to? 1.03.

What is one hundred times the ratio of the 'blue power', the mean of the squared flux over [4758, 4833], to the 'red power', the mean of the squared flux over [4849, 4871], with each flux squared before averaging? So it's 134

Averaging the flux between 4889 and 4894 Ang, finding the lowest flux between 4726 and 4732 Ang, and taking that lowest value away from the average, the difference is -1.1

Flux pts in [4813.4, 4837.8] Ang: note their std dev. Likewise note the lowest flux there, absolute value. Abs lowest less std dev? 19.2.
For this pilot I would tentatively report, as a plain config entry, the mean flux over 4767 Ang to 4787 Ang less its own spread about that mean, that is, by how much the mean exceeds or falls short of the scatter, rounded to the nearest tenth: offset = 19.7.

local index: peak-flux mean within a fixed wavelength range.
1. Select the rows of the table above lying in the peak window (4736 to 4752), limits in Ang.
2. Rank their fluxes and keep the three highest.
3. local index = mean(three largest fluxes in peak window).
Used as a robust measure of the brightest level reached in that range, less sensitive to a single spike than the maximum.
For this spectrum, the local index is 20.6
